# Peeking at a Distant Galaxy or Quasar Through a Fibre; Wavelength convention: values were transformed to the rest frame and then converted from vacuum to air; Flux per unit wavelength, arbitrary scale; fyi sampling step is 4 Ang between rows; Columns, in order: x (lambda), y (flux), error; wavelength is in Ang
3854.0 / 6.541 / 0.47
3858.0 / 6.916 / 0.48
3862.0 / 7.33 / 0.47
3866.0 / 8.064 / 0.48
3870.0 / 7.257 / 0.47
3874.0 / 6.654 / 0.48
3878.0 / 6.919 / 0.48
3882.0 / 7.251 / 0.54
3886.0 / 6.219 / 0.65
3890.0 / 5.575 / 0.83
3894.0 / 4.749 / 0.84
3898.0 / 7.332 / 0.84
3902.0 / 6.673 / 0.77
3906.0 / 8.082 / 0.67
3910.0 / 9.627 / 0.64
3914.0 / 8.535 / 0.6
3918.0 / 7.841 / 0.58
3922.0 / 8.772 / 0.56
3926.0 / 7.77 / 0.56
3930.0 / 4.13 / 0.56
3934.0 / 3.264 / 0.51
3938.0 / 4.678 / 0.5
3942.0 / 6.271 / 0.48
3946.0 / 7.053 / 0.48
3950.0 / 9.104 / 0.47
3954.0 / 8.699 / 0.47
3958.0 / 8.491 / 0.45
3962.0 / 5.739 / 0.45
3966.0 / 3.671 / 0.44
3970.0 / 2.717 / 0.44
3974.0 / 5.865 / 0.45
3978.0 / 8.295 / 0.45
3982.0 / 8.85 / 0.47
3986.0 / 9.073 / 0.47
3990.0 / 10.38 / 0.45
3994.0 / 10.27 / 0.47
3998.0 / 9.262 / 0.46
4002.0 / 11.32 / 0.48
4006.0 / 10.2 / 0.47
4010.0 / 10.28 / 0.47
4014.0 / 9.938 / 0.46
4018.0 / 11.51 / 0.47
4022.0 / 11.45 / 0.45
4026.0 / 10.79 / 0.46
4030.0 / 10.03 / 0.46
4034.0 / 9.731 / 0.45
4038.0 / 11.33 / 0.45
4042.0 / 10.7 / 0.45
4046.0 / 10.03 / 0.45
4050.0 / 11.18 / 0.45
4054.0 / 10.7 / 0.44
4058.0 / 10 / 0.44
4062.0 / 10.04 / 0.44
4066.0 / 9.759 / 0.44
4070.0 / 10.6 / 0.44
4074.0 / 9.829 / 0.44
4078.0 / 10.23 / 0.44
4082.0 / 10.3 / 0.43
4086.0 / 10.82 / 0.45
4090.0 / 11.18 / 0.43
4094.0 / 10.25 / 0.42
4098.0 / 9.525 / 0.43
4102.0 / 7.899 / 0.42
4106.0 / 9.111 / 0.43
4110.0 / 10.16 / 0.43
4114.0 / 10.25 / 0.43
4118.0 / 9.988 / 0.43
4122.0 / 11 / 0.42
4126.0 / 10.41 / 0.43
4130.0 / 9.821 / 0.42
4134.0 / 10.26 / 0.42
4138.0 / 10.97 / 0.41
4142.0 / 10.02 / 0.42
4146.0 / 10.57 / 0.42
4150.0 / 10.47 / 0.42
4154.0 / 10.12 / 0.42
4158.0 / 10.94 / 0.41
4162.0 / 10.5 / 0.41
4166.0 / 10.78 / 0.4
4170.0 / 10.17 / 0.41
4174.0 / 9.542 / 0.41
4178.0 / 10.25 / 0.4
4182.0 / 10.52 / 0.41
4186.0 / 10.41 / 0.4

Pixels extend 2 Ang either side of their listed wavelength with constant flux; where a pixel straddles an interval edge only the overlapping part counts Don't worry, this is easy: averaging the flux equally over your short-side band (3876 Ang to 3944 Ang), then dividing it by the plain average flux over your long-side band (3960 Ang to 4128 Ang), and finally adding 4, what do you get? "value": 4.69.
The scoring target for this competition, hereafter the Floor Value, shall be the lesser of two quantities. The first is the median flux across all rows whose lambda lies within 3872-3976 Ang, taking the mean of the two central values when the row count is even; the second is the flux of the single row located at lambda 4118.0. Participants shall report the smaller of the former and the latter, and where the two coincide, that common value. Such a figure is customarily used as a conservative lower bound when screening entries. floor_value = 6.8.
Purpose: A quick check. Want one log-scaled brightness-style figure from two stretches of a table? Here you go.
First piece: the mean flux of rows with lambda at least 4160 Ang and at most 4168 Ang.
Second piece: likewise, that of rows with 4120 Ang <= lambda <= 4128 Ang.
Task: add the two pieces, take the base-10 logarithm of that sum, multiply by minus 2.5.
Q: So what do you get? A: -3.3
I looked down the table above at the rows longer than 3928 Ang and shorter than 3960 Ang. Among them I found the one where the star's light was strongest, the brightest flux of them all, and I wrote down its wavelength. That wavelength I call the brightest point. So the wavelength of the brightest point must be 3950.0 Ang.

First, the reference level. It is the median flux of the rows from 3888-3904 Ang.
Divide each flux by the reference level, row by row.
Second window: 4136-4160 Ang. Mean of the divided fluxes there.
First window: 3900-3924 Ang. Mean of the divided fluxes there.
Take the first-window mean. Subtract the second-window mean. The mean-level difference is -0.37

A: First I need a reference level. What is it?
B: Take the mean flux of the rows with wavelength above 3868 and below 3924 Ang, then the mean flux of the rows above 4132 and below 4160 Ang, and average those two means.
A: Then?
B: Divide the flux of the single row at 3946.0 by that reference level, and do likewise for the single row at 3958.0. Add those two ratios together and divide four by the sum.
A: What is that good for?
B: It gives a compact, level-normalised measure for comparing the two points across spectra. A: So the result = 2.3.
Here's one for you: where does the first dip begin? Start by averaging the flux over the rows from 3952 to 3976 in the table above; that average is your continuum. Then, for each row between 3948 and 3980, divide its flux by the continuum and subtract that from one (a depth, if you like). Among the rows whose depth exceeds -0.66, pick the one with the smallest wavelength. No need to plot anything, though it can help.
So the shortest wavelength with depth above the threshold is 3950.0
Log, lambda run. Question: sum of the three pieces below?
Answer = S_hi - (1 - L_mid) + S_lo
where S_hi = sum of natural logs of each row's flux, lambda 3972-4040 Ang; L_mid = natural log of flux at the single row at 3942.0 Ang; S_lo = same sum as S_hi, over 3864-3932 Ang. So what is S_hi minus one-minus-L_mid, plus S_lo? 72.7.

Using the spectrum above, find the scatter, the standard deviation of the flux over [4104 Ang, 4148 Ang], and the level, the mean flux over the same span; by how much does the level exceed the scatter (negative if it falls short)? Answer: 9.7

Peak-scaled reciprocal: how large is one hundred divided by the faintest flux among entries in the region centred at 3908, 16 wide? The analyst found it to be 15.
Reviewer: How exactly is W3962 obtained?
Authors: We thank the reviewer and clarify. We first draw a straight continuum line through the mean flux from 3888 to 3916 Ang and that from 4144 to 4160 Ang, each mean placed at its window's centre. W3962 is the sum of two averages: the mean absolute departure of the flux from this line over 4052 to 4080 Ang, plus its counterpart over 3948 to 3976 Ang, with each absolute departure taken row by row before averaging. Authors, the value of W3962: 3.2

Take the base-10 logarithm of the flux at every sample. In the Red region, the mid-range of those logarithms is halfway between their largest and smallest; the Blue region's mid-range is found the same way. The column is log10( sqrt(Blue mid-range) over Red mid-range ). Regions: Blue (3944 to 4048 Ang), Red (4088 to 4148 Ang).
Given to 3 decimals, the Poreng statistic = -0.051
